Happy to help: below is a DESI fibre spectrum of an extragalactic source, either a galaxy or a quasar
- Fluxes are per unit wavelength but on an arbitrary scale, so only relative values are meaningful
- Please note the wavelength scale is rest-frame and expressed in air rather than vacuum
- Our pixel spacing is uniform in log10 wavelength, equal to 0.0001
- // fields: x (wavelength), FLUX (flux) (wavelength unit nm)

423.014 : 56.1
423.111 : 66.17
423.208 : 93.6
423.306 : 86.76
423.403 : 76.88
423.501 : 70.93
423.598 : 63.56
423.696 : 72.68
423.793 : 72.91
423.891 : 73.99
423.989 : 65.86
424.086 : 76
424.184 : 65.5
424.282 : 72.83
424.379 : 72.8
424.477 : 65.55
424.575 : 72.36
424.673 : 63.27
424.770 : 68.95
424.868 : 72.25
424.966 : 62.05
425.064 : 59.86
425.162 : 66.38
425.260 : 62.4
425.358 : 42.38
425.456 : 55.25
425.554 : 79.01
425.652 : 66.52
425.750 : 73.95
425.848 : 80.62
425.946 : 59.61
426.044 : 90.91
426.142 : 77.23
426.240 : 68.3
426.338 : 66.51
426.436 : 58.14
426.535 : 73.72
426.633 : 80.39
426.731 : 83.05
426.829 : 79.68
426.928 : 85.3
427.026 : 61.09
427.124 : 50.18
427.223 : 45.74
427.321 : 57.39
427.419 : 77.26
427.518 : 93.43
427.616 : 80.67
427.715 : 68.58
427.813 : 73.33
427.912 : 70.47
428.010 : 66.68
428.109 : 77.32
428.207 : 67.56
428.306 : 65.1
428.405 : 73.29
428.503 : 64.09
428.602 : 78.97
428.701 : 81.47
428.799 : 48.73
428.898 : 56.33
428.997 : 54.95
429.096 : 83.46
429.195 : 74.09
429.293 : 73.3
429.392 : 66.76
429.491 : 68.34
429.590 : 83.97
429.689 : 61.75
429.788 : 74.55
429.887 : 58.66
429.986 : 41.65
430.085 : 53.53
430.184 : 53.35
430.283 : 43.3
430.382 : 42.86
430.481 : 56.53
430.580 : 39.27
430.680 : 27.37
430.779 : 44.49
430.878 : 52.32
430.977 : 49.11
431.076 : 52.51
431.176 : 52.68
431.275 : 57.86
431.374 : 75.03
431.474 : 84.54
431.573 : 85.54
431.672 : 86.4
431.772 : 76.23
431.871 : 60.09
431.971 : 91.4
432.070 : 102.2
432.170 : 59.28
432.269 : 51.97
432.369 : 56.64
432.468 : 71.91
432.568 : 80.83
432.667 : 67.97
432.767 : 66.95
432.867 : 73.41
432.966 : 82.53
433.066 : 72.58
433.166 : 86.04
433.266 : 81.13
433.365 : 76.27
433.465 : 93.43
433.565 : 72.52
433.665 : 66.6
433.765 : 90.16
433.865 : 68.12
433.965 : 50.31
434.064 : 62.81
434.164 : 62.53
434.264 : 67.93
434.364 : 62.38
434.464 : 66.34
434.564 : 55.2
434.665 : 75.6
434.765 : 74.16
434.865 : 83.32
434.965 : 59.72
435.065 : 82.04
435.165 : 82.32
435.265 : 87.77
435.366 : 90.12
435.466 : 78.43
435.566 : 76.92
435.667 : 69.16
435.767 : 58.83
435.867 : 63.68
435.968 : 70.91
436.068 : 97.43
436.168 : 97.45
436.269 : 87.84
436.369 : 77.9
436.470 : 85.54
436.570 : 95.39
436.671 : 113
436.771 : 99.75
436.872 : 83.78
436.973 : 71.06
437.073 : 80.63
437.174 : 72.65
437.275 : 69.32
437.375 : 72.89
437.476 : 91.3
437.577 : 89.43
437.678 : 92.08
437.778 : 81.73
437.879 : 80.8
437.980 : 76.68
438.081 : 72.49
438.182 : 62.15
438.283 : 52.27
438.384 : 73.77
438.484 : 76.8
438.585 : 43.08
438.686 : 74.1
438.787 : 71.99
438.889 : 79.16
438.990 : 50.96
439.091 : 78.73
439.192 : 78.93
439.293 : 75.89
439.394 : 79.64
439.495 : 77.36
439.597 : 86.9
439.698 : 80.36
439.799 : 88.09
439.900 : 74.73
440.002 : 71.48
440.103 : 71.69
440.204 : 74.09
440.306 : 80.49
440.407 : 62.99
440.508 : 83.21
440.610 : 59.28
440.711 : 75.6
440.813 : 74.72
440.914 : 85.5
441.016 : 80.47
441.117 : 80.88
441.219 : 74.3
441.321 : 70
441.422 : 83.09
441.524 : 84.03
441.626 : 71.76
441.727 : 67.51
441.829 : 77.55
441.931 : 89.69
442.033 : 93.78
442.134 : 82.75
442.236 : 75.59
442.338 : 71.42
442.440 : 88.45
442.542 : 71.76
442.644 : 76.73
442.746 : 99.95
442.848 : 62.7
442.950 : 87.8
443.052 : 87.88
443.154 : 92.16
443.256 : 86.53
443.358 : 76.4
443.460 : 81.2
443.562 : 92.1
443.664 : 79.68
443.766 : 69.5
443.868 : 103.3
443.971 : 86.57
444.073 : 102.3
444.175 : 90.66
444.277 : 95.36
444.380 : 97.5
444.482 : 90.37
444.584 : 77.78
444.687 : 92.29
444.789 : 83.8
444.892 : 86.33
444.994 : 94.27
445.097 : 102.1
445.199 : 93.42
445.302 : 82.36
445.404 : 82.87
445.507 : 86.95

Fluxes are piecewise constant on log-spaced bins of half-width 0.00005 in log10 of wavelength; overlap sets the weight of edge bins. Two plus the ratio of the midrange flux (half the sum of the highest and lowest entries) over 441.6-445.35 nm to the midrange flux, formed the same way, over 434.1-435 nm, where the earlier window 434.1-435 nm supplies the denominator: 3.20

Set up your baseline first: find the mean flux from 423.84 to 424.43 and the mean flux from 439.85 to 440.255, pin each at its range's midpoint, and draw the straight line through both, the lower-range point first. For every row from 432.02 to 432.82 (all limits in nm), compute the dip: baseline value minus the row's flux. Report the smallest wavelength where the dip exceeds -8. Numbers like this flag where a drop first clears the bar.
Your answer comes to 432.170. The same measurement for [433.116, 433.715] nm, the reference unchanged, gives 433.365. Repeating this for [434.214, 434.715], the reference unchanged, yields 434.264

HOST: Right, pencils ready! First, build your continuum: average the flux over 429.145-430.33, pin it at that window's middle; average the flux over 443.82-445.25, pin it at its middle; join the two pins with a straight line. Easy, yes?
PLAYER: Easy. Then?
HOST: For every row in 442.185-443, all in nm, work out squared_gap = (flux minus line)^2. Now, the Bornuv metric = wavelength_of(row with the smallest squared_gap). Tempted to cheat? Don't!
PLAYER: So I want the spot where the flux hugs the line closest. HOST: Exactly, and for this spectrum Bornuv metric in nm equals 442.440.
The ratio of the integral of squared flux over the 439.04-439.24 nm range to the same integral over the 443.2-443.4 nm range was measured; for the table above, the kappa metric 0.9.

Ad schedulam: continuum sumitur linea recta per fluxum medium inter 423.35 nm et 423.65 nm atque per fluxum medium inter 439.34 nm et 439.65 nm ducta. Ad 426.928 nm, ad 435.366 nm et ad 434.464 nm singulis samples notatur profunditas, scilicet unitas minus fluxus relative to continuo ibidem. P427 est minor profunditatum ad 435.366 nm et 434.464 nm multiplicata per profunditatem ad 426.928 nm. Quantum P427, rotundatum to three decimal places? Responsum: 0.025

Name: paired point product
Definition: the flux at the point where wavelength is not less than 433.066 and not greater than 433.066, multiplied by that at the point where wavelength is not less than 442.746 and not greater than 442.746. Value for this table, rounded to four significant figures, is 7254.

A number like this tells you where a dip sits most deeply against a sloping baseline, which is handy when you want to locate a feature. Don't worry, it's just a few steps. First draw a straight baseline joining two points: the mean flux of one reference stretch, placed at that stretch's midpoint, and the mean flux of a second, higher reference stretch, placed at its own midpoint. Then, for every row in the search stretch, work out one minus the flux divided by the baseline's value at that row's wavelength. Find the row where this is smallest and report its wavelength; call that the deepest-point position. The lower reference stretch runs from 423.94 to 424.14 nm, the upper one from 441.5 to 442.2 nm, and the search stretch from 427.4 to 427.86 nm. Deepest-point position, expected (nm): 427.518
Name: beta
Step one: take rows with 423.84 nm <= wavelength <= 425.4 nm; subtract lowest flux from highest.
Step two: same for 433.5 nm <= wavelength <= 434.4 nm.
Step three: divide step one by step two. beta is 0.84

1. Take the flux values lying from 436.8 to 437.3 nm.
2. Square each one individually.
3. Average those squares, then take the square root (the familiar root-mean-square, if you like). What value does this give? 75.7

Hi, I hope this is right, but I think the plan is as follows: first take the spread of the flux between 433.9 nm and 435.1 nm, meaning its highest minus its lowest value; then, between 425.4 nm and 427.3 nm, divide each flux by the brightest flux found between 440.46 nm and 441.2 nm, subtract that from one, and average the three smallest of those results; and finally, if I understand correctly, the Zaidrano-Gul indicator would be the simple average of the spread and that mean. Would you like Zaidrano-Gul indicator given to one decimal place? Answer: 16.5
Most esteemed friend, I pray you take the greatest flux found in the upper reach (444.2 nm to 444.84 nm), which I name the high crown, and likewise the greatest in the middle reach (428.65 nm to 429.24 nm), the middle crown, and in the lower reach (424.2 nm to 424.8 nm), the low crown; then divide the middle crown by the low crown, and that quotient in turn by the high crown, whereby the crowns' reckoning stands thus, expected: 0.012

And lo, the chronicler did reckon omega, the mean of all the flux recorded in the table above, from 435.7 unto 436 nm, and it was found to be 64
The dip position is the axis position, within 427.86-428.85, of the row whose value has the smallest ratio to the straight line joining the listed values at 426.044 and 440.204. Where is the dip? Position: 428.799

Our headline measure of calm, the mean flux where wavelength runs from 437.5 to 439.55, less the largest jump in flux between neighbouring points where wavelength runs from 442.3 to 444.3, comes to 36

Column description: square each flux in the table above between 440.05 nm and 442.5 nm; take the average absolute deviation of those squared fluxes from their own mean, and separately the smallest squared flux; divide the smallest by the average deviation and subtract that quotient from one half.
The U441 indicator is -2.9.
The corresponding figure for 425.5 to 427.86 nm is -1.0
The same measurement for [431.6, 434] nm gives -1.1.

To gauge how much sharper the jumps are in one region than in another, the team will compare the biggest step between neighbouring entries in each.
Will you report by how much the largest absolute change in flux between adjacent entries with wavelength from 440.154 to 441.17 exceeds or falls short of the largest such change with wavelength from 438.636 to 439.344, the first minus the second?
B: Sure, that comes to -4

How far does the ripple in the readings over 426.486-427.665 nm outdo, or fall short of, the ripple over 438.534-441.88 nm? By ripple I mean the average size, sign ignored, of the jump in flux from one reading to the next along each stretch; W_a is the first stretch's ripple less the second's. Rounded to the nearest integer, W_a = 1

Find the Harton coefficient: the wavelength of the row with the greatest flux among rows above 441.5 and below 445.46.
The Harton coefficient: 443.868 nm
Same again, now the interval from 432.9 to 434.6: 433.465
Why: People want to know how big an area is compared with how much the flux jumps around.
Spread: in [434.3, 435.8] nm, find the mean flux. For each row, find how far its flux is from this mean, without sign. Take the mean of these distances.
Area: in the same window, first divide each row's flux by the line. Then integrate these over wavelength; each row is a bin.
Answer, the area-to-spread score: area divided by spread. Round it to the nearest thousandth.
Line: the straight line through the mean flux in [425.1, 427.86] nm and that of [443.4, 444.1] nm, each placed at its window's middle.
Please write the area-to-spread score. 0.152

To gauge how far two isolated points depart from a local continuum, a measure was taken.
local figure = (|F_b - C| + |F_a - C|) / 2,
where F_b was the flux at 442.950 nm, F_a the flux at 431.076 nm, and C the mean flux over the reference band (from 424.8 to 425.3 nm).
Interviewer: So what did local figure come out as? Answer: 17.6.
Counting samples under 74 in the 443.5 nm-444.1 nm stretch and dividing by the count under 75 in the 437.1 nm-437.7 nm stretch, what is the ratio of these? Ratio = 0.33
